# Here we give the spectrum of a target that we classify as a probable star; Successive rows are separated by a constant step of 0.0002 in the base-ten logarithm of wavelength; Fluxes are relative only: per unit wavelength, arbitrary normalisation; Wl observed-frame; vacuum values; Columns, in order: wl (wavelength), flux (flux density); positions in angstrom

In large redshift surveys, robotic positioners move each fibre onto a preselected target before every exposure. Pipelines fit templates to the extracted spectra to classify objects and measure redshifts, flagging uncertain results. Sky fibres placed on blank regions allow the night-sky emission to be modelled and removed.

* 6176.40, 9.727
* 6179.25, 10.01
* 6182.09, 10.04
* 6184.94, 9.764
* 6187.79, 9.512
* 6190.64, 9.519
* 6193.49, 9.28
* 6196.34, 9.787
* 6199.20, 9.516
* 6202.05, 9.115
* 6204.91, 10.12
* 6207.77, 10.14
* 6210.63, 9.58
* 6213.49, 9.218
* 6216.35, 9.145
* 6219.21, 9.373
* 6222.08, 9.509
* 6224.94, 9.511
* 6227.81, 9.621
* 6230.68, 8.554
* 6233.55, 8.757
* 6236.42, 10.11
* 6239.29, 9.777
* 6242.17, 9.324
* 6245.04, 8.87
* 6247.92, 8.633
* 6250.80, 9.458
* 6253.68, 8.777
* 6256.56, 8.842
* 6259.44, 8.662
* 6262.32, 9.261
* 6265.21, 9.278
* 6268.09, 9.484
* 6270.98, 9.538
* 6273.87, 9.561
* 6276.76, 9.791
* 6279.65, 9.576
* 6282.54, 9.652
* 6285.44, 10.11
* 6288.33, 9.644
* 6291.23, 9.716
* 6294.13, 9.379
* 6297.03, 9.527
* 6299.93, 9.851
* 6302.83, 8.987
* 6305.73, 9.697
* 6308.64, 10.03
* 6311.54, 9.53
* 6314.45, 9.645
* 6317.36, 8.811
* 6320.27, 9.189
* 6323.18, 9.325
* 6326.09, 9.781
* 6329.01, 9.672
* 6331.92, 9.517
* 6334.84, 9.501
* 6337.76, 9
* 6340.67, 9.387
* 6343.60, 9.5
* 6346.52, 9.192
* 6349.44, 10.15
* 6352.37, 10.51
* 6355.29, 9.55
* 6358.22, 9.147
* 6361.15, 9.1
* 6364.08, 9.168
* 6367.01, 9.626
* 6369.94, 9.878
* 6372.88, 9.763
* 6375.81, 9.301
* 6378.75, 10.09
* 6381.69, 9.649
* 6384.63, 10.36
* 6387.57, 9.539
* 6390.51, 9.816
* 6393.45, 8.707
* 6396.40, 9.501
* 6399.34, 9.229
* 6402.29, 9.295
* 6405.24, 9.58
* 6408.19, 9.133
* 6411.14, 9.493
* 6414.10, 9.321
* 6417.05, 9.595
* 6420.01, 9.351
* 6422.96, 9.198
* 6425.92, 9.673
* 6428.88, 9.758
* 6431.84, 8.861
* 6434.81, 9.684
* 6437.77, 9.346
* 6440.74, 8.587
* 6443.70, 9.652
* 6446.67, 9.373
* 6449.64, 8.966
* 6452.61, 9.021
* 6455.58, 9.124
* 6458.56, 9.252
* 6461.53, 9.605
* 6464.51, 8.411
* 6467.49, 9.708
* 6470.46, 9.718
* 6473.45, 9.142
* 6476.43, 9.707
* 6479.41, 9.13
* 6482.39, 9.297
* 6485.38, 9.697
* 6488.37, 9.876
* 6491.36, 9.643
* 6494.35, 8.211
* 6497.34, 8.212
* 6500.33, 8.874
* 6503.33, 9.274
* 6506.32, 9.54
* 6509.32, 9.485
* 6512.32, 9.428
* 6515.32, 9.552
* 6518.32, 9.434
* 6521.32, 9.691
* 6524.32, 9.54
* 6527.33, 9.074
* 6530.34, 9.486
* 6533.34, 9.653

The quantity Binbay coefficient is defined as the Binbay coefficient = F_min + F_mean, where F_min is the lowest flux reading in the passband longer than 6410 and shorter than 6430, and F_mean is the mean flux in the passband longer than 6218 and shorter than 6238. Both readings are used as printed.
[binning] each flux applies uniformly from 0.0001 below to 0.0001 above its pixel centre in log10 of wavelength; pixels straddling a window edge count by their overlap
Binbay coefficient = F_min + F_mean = 18.5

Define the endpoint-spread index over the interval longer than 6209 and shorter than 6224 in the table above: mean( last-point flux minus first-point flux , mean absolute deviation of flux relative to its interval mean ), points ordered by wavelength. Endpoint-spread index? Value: 0.04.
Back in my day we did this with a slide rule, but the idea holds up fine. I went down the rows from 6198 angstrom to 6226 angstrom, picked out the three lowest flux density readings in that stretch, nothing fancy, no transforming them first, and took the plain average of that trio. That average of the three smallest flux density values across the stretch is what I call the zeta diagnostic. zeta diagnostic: 9.16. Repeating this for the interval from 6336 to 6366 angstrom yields 9.08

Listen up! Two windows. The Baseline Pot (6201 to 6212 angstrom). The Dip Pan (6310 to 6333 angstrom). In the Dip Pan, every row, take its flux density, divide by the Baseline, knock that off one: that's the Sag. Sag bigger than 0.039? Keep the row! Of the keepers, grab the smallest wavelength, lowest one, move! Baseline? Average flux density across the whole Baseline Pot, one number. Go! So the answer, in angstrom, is 6317.36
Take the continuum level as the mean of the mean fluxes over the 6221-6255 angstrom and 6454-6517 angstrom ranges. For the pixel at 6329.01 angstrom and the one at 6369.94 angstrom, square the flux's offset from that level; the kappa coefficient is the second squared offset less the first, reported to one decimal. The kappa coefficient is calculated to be 0.2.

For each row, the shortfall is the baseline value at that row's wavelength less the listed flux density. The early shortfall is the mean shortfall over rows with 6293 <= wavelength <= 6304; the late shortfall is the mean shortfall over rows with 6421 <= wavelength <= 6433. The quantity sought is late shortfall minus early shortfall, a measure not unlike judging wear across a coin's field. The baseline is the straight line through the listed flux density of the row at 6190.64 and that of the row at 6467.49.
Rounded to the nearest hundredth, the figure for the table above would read 0.15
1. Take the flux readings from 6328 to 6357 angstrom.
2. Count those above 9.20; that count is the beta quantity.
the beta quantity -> 8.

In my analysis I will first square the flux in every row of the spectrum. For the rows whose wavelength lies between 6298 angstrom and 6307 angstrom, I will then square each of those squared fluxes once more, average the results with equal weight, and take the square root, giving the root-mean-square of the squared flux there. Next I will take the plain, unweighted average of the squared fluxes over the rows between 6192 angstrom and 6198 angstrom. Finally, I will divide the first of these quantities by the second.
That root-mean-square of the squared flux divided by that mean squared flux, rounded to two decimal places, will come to 1.00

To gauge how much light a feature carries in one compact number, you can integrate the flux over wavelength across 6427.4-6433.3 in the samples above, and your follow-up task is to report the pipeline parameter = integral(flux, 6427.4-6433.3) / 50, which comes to 1.10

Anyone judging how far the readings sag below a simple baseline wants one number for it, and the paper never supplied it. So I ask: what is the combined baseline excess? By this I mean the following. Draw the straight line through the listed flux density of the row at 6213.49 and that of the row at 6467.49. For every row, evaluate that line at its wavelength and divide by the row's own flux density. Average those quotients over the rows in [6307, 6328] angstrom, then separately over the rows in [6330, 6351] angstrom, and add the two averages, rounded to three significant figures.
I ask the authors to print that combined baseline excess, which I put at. 2.00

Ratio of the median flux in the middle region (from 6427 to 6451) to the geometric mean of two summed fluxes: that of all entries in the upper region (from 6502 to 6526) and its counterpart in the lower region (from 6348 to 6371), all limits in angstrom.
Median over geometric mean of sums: 0.122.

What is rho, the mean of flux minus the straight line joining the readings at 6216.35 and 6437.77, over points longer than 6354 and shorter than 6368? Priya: 0.0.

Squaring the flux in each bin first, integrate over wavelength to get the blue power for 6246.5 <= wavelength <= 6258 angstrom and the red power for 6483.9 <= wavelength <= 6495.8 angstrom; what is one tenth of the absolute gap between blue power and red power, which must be 13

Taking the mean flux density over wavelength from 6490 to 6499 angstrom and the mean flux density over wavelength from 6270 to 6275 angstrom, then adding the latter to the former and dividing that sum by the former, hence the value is 2.10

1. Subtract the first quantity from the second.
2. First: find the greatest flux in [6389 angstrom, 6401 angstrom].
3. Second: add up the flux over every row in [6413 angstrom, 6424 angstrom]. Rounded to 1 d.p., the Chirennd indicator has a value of 27.6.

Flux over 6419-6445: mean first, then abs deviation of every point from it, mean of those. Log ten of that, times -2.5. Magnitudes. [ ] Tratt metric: 1.27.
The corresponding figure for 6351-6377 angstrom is 1.17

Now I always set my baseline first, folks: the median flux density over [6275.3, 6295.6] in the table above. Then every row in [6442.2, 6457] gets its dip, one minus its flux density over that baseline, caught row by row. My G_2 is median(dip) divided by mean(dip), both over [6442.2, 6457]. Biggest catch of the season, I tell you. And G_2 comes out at 1.24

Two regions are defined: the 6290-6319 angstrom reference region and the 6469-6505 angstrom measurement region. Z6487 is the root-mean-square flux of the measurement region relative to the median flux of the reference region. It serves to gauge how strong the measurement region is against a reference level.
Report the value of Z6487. 0.96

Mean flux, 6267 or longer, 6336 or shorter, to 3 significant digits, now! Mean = 9.56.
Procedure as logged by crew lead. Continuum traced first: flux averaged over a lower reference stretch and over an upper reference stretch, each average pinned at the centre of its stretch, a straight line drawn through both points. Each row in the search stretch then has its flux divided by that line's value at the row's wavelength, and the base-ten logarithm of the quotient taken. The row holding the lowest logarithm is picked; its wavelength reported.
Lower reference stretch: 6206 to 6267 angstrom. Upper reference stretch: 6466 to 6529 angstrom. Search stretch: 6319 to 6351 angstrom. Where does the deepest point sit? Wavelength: 6337.76 angstrom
